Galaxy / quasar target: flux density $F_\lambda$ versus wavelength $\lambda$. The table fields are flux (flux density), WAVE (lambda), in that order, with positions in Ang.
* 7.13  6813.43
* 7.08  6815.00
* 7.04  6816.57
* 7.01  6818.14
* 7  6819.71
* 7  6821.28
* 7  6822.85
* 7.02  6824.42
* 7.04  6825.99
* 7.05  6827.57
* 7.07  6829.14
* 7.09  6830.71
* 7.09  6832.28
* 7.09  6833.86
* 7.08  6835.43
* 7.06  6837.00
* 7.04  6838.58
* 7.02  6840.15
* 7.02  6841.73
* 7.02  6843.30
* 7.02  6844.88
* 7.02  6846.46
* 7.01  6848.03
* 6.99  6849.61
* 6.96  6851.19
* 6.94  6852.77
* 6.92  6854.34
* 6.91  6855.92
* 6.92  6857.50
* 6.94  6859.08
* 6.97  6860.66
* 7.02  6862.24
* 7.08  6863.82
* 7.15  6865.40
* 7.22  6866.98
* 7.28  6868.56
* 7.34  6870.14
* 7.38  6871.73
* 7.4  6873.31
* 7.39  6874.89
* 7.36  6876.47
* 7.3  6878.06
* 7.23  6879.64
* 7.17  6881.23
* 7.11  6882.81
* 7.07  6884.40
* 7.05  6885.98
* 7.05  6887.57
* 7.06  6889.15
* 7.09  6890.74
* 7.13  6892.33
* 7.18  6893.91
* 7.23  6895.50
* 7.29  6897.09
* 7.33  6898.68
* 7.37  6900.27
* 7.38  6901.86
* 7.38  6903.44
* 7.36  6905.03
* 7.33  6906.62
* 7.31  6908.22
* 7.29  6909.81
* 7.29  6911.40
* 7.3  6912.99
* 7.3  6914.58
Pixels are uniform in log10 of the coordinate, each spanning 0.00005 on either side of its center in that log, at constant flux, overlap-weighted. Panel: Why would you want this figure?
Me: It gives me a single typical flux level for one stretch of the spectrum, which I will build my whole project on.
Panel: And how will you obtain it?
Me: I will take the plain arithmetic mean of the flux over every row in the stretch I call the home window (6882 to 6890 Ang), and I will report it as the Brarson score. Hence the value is 7.07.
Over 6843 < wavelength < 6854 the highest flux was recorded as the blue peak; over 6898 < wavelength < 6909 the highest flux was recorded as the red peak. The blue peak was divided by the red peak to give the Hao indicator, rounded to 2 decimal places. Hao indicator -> 0.95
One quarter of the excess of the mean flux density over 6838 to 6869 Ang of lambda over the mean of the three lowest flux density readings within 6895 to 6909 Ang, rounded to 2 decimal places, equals -0.06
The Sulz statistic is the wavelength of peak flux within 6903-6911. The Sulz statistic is 6903.44 Ang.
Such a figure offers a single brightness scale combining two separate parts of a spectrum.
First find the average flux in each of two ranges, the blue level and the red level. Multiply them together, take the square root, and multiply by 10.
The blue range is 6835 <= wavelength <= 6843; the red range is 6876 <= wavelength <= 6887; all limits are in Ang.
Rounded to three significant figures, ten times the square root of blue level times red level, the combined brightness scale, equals 71.1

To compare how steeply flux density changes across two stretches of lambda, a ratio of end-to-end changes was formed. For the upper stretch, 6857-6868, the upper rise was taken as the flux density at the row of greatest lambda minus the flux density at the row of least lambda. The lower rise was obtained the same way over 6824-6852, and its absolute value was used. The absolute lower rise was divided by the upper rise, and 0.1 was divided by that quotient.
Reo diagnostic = 0.5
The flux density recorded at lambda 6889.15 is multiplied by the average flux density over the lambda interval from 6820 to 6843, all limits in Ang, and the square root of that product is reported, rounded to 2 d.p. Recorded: 7.05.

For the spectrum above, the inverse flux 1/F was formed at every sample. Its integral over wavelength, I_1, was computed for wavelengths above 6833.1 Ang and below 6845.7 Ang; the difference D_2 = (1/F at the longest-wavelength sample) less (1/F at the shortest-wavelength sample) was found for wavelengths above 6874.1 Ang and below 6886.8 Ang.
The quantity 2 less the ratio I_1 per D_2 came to -272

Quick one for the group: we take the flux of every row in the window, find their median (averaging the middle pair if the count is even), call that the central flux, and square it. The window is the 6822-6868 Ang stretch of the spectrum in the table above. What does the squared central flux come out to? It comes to 49.3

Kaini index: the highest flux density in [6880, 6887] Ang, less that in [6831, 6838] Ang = 0.08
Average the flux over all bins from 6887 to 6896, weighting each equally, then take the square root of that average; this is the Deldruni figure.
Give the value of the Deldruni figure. 2.669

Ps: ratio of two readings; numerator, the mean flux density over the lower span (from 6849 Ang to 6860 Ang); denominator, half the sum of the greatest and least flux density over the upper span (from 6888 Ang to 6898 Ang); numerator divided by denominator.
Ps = 0.97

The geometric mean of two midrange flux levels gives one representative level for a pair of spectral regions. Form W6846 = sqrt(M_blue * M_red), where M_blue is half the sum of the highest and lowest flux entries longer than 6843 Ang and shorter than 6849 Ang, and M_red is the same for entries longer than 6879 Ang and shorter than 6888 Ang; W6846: 7.08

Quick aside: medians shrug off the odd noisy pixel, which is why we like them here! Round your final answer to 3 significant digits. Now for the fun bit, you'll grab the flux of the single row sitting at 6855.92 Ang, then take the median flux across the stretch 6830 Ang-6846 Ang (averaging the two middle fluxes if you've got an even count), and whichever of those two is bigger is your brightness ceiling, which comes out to 7.05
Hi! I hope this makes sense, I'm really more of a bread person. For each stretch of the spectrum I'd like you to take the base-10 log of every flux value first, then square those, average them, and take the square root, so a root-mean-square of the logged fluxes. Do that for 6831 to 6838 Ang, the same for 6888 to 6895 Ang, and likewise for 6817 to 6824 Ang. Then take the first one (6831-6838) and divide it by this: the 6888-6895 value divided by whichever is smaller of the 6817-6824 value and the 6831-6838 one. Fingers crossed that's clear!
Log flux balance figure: 0.843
